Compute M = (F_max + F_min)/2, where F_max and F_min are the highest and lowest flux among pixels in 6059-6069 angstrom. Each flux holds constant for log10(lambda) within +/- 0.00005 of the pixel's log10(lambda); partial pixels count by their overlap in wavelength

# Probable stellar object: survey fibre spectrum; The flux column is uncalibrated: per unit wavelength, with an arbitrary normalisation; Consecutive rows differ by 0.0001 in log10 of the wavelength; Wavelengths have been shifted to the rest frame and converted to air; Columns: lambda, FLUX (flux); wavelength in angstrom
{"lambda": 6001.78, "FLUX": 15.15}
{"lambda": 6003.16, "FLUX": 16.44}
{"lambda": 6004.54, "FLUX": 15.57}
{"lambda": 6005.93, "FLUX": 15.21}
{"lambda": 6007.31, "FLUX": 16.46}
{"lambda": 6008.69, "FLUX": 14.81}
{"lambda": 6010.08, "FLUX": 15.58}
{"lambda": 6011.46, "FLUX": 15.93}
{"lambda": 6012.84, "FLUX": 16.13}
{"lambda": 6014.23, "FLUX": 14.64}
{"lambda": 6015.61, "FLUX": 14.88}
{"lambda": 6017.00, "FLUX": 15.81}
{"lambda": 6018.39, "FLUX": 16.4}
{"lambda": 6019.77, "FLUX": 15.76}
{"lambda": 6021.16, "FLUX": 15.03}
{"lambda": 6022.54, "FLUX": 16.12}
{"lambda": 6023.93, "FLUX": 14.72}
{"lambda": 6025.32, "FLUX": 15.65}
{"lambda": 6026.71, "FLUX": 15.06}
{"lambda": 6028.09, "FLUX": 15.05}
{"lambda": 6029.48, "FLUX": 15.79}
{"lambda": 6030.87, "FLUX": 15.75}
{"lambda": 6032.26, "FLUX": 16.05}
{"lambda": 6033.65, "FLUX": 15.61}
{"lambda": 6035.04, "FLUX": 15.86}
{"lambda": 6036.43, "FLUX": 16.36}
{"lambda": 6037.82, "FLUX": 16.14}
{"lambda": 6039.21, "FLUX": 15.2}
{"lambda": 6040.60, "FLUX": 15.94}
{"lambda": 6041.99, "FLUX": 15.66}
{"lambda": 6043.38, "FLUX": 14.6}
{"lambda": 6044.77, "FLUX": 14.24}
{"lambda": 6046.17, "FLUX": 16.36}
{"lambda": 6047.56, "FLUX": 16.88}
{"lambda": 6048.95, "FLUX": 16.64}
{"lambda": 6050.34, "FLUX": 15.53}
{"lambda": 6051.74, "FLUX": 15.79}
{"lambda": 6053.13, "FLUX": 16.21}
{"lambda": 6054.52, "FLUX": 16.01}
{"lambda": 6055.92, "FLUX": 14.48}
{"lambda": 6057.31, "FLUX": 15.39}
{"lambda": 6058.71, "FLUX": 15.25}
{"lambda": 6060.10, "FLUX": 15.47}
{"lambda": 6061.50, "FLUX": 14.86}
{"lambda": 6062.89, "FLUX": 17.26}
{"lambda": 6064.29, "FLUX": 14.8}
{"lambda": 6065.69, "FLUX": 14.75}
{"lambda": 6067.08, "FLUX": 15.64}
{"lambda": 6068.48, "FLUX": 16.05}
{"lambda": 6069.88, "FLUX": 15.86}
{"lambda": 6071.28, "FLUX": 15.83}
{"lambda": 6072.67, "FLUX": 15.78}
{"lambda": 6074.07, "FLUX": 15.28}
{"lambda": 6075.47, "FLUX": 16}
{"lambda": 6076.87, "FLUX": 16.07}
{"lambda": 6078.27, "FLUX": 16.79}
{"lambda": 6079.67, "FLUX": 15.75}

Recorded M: 16.0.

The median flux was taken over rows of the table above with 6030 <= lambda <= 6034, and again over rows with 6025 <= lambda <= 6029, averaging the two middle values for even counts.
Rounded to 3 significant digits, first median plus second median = 30.8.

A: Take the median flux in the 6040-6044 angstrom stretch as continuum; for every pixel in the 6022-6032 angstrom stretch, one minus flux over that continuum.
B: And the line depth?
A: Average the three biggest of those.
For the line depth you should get 0.05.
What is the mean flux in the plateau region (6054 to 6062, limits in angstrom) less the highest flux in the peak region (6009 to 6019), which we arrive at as -1.2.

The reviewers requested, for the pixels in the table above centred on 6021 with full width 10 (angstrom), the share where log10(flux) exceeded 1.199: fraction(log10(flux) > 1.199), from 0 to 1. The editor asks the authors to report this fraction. 0.29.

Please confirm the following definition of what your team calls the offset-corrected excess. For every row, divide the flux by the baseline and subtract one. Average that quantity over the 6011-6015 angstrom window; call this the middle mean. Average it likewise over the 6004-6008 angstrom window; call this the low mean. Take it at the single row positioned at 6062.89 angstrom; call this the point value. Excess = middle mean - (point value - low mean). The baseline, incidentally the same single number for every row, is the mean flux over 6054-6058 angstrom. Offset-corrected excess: -0.081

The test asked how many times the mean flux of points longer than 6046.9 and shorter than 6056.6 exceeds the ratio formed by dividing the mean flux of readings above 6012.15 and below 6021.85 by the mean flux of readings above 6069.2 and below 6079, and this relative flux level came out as 16.4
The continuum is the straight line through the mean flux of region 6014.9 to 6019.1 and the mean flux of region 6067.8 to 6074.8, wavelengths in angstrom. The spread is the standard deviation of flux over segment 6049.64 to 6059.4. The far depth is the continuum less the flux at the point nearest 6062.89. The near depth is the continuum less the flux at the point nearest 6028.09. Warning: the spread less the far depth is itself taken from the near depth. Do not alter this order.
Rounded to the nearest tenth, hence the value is -1.4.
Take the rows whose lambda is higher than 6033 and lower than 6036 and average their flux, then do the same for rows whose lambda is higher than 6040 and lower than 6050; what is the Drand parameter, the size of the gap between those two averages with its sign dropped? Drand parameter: 0.03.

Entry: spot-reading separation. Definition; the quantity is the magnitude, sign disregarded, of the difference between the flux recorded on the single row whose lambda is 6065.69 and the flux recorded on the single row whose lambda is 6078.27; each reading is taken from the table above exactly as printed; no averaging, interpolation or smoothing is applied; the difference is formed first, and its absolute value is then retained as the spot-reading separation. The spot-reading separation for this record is 2.0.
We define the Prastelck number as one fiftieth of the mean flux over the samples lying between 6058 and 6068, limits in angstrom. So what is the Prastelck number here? 0.309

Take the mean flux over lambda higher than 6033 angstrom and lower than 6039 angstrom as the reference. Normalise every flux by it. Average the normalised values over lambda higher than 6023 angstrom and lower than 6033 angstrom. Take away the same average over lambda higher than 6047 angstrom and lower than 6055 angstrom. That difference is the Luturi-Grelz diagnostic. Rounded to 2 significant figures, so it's -0.046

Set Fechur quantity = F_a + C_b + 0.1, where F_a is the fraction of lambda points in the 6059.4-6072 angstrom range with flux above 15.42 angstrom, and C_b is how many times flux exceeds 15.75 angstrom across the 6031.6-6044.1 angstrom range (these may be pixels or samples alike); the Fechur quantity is 5.77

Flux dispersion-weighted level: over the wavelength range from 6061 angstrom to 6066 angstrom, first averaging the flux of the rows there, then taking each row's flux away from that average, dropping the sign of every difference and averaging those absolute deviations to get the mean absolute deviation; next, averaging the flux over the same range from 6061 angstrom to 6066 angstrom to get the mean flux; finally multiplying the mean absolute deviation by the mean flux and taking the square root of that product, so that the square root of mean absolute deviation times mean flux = 3.8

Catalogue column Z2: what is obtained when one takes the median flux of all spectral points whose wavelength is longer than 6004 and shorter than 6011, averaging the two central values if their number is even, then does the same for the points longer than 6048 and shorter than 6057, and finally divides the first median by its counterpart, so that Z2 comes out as 0.98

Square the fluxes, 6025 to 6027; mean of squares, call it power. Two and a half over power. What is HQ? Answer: 0.0106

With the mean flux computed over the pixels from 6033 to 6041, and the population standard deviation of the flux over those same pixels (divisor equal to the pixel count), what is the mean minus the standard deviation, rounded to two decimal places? 15.48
